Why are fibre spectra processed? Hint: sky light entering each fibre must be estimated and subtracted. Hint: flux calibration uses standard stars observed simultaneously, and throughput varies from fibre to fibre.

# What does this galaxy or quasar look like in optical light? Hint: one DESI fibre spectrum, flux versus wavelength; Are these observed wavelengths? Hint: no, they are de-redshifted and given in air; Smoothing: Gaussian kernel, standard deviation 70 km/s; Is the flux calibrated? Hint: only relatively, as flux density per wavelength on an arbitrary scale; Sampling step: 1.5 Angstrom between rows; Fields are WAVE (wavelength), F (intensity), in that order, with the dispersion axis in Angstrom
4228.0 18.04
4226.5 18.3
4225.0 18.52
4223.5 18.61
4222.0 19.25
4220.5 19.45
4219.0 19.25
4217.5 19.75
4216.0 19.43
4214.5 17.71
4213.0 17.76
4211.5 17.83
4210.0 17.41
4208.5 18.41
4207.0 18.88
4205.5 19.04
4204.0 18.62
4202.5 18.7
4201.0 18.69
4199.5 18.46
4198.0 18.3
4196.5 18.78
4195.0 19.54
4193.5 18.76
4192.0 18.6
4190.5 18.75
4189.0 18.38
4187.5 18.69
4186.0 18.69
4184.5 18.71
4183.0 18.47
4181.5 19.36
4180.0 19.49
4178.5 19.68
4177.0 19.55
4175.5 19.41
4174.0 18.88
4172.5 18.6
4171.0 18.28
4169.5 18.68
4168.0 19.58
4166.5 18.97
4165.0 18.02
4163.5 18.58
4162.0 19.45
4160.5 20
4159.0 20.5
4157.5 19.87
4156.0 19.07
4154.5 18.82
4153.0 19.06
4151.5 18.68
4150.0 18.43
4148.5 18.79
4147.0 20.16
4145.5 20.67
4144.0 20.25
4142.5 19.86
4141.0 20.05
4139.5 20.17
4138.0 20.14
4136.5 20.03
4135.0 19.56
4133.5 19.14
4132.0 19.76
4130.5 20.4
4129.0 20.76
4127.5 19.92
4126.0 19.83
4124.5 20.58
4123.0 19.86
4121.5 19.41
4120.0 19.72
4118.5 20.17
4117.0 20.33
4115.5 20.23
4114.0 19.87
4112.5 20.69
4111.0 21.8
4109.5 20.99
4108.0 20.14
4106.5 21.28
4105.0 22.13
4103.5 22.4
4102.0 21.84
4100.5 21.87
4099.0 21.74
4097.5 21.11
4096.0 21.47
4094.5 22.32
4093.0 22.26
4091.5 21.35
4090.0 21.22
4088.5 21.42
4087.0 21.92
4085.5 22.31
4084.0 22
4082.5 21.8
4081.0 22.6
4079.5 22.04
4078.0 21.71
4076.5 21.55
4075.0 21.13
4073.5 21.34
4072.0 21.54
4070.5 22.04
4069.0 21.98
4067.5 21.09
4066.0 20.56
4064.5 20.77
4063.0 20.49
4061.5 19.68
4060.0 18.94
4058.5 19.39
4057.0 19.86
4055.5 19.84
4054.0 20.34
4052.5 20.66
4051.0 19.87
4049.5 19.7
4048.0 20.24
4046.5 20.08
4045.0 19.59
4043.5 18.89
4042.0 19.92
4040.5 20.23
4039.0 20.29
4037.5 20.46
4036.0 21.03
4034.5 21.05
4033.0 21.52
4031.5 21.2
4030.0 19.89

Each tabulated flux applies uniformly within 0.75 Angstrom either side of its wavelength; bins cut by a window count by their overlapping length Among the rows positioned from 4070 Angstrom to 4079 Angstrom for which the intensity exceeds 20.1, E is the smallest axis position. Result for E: 4070.5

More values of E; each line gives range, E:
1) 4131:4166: 4138.0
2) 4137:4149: 4138.0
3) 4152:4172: 4159.0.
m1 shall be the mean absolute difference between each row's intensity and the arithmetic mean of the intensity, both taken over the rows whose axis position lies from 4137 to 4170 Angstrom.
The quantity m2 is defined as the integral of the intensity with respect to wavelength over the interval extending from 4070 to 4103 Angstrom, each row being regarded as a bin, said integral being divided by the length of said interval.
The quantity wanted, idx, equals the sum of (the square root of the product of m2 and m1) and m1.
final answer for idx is 4.5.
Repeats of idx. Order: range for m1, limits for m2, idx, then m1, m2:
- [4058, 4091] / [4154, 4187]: 4.5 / 0.73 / 19.1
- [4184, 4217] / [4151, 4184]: 3.1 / 0.38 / 19.1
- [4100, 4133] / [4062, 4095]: 4.7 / 0.73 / 21.6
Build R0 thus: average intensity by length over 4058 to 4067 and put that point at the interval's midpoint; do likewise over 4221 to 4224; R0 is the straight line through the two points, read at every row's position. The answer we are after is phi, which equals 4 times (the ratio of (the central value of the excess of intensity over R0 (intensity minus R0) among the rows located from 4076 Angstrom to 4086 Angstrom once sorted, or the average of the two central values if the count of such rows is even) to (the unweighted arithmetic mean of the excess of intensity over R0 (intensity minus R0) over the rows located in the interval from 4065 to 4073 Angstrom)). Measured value 6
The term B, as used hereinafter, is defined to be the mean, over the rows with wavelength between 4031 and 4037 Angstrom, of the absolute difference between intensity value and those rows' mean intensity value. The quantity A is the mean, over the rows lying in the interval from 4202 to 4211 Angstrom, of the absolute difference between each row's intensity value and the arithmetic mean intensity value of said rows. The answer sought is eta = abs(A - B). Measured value 0.24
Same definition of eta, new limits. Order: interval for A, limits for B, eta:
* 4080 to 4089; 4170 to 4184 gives 0.17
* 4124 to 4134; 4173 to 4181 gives 0.24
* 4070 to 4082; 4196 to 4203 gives 0.20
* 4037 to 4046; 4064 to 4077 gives 0.04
